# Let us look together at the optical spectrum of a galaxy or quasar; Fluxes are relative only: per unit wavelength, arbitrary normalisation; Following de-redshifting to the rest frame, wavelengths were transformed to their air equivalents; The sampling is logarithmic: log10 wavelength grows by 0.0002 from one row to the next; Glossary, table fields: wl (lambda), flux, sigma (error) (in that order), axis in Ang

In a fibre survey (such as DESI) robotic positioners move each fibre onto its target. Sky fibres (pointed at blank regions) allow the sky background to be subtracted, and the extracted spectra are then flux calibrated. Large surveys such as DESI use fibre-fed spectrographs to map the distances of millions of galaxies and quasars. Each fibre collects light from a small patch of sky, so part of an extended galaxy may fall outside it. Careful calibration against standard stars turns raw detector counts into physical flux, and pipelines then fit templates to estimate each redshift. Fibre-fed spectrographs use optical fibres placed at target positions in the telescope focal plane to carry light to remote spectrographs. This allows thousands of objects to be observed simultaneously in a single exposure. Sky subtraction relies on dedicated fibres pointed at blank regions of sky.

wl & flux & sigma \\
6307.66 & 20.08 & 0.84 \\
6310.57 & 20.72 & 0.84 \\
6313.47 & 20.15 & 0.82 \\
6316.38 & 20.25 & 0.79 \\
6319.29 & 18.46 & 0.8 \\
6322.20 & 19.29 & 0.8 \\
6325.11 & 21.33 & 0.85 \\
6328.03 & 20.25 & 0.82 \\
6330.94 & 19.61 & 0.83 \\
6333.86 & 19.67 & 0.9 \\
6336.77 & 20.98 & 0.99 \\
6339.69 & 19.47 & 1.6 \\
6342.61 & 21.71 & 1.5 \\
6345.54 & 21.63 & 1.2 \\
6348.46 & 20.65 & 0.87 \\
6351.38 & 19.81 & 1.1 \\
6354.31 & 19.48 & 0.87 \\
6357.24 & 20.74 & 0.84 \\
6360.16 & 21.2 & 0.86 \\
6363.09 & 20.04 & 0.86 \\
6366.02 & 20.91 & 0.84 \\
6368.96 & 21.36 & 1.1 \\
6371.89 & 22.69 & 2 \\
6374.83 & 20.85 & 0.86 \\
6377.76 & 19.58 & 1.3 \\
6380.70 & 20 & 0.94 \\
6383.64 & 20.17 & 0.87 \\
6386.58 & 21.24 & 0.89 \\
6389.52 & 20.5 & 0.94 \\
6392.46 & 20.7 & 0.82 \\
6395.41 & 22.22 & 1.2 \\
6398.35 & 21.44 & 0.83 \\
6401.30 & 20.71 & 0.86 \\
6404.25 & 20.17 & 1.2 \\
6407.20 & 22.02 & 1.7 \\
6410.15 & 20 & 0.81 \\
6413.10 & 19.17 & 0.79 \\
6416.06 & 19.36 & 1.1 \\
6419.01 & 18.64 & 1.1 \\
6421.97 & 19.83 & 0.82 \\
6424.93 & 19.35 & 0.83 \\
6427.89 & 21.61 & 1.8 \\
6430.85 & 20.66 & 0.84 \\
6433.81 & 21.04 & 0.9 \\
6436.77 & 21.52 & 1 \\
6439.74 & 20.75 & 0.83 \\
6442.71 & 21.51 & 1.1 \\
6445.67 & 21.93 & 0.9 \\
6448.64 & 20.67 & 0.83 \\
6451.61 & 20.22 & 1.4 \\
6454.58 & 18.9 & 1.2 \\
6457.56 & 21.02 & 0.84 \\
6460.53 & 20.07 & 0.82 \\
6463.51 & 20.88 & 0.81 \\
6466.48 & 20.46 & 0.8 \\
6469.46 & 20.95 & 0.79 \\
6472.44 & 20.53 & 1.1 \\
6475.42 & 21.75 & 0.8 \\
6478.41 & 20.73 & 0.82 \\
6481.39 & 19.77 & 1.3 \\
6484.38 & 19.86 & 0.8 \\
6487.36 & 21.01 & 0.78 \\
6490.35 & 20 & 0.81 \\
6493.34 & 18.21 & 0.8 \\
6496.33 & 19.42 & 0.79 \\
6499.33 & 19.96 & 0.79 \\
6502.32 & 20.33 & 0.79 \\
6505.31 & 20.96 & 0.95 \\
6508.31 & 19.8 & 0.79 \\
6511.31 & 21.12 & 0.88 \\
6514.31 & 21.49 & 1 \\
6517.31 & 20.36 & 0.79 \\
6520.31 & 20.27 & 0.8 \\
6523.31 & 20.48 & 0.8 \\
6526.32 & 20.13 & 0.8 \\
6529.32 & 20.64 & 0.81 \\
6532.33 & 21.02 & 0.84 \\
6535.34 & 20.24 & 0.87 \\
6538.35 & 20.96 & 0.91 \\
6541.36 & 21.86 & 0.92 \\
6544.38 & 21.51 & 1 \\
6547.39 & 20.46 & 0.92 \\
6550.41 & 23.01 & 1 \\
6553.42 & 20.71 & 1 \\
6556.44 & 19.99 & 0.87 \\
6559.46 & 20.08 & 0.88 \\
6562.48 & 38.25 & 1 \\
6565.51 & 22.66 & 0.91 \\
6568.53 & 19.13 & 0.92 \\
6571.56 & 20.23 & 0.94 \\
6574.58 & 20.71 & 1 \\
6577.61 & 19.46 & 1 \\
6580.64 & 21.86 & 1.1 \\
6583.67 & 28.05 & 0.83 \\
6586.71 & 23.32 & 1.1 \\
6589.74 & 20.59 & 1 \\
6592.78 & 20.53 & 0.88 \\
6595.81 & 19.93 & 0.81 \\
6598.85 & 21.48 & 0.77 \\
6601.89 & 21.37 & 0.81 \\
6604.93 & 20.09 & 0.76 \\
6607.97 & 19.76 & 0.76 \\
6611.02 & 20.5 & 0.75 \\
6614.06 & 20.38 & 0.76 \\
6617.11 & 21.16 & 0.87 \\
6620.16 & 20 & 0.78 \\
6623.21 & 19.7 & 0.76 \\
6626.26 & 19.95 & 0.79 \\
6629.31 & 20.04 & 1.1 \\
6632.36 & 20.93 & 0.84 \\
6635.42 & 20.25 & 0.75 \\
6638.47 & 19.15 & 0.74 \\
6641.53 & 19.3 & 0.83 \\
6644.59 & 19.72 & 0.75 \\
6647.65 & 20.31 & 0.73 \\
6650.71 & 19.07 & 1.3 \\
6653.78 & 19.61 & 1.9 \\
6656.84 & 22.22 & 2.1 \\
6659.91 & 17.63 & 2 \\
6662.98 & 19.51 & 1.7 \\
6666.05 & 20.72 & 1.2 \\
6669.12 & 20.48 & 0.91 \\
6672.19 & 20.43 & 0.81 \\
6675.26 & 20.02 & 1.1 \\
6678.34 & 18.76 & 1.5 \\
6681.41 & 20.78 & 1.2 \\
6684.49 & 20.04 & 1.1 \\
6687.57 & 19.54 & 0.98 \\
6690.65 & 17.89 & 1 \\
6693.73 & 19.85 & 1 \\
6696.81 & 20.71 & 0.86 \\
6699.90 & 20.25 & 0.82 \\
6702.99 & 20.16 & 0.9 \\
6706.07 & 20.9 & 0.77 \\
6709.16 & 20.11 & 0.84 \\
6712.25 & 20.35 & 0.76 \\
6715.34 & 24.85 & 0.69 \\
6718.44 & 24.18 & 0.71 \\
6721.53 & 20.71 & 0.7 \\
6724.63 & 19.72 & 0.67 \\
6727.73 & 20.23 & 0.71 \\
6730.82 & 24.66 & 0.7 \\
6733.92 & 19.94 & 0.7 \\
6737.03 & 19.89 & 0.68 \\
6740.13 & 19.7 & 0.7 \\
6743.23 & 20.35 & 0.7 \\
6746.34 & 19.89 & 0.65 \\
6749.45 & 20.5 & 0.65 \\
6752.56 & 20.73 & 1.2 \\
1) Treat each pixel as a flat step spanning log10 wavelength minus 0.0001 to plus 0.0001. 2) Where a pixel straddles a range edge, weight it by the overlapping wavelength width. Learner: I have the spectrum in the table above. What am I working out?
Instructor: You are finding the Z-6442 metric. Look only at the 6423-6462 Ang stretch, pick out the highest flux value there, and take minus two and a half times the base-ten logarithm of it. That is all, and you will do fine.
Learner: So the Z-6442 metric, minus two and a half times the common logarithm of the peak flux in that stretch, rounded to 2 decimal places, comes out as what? -3.35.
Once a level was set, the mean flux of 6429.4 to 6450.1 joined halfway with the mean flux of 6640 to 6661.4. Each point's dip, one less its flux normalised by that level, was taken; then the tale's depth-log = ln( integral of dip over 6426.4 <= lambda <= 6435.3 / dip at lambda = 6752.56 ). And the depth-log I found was 3.0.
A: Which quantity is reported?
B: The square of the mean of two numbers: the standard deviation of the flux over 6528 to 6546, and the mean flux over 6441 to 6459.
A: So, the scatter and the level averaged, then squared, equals 113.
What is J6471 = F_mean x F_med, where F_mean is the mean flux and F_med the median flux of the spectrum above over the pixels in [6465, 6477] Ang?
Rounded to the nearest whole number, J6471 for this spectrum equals 434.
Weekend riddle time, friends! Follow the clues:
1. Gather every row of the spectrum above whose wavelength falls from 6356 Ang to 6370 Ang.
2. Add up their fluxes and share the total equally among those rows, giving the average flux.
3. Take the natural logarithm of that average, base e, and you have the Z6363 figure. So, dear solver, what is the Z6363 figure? 3.037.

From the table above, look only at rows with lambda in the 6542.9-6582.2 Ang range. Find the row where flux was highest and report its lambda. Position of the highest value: 6562.48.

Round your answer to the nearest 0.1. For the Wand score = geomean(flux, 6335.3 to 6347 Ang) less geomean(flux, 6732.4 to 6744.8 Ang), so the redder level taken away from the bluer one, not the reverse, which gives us 1.0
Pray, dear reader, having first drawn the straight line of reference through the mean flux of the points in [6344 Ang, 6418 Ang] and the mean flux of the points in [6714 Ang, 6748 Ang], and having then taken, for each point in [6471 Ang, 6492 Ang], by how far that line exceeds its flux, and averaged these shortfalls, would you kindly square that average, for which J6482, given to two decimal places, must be 0.10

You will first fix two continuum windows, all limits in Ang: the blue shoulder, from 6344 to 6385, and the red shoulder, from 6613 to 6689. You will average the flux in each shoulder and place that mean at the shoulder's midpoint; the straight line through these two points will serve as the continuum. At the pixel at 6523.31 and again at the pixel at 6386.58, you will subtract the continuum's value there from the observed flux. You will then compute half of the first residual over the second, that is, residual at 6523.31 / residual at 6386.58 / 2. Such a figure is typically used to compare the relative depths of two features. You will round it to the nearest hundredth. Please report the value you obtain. 0.15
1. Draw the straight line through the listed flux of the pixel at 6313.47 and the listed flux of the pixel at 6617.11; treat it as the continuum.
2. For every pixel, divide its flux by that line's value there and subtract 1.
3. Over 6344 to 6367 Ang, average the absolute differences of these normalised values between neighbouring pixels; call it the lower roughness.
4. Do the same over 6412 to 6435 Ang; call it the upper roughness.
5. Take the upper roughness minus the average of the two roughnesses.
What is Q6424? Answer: 0.00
